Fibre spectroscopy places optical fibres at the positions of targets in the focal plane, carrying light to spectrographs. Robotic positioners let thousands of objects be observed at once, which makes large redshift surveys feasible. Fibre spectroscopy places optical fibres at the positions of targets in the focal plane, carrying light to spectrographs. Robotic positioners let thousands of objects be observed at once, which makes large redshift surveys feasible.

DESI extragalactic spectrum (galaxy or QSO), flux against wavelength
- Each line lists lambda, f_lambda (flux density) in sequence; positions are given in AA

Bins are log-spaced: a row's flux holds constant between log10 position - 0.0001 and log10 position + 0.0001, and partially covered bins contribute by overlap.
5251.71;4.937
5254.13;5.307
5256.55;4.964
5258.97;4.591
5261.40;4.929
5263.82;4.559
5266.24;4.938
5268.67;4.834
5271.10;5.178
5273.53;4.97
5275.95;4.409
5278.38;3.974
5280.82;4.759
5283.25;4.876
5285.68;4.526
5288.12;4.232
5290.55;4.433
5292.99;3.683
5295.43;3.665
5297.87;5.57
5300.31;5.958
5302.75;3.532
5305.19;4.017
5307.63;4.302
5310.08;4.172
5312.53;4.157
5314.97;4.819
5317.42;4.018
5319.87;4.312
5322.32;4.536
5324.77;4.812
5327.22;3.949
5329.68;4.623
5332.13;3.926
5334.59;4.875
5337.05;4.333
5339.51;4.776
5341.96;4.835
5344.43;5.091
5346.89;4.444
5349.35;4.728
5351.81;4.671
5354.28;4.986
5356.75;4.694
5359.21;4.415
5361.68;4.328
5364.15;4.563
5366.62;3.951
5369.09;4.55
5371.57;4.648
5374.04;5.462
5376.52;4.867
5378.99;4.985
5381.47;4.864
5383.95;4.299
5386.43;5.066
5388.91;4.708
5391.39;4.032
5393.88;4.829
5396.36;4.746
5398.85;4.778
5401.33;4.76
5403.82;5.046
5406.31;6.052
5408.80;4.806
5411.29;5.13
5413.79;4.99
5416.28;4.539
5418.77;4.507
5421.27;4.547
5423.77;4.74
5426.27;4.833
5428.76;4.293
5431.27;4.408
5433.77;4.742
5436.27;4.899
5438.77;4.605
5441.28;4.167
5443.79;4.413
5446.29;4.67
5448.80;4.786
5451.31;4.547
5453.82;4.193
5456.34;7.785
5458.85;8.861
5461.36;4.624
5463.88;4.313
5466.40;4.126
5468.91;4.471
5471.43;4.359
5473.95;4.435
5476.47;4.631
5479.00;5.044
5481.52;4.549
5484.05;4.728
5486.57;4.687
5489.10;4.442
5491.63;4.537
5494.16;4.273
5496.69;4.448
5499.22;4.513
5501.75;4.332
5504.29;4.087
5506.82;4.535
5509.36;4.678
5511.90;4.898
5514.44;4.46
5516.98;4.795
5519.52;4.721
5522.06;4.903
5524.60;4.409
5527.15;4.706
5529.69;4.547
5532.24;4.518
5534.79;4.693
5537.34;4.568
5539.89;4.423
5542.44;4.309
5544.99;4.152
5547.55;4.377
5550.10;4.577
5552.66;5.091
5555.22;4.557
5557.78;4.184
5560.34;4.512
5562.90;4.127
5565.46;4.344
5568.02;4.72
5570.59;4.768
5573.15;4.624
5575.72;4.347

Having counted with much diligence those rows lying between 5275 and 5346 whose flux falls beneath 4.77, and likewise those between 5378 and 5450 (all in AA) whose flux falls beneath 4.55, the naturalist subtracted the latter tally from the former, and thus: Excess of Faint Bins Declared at 11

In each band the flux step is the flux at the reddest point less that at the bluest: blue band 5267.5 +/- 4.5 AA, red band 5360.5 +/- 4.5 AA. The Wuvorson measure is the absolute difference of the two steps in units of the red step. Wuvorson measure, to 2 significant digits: -5.7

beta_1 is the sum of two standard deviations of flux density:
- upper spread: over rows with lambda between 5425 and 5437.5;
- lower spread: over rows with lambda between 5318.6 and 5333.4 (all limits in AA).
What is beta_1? 0.6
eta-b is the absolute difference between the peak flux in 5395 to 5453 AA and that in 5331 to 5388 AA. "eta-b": 0.59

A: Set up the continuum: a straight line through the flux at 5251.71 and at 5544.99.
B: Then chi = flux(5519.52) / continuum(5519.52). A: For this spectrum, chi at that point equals 1.12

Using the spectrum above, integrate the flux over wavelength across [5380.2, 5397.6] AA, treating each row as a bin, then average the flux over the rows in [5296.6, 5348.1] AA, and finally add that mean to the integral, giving 85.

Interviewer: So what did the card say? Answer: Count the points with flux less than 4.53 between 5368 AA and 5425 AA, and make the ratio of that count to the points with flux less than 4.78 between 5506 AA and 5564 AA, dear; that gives 0.16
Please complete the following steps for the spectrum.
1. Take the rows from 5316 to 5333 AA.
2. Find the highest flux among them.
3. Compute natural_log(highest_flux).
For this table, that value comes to 1.57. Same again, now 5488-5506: 1.51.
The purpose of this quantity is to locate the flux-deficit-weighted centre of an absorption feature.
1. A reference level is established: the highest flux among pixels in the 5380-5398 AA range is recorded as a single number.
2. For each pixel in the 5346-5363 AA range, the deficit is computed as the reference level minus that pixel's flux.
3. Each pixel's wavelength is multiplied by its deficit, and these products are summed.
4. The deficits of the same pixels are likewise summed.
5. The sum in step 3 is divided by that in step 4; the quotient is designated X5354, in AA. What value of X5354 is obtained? 5355.0 AA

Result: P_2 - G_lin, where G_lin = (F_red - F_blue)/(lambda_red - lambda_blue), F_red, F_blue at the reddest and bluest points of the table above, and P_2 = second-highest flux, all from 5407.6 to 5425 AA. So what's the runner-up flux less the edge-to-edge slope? 5.0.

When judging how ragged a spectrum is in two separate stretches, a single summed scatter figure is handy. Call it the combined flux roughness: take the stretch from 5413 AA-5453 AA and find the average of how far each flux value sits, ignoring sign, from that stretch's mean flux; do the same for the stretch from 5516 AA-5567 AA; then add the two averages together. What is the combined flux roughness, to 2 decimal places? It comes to 0.37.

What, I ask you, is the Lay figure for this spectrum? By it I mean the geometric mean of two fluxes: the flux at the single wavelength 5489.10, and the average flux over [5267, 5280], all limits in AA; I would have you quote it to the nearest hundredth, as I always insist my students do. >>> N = 4.56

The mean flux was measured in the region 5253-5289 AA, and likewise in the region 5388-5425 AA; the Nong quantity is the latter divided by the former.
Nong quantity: 1.02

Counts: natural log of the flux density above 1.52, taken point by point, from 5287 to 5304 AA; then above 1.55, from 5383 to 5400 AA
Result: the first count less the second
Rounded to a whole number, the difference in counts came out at -2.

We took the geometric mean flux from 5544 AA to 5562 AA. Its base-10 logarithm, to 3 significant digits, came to 0.652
